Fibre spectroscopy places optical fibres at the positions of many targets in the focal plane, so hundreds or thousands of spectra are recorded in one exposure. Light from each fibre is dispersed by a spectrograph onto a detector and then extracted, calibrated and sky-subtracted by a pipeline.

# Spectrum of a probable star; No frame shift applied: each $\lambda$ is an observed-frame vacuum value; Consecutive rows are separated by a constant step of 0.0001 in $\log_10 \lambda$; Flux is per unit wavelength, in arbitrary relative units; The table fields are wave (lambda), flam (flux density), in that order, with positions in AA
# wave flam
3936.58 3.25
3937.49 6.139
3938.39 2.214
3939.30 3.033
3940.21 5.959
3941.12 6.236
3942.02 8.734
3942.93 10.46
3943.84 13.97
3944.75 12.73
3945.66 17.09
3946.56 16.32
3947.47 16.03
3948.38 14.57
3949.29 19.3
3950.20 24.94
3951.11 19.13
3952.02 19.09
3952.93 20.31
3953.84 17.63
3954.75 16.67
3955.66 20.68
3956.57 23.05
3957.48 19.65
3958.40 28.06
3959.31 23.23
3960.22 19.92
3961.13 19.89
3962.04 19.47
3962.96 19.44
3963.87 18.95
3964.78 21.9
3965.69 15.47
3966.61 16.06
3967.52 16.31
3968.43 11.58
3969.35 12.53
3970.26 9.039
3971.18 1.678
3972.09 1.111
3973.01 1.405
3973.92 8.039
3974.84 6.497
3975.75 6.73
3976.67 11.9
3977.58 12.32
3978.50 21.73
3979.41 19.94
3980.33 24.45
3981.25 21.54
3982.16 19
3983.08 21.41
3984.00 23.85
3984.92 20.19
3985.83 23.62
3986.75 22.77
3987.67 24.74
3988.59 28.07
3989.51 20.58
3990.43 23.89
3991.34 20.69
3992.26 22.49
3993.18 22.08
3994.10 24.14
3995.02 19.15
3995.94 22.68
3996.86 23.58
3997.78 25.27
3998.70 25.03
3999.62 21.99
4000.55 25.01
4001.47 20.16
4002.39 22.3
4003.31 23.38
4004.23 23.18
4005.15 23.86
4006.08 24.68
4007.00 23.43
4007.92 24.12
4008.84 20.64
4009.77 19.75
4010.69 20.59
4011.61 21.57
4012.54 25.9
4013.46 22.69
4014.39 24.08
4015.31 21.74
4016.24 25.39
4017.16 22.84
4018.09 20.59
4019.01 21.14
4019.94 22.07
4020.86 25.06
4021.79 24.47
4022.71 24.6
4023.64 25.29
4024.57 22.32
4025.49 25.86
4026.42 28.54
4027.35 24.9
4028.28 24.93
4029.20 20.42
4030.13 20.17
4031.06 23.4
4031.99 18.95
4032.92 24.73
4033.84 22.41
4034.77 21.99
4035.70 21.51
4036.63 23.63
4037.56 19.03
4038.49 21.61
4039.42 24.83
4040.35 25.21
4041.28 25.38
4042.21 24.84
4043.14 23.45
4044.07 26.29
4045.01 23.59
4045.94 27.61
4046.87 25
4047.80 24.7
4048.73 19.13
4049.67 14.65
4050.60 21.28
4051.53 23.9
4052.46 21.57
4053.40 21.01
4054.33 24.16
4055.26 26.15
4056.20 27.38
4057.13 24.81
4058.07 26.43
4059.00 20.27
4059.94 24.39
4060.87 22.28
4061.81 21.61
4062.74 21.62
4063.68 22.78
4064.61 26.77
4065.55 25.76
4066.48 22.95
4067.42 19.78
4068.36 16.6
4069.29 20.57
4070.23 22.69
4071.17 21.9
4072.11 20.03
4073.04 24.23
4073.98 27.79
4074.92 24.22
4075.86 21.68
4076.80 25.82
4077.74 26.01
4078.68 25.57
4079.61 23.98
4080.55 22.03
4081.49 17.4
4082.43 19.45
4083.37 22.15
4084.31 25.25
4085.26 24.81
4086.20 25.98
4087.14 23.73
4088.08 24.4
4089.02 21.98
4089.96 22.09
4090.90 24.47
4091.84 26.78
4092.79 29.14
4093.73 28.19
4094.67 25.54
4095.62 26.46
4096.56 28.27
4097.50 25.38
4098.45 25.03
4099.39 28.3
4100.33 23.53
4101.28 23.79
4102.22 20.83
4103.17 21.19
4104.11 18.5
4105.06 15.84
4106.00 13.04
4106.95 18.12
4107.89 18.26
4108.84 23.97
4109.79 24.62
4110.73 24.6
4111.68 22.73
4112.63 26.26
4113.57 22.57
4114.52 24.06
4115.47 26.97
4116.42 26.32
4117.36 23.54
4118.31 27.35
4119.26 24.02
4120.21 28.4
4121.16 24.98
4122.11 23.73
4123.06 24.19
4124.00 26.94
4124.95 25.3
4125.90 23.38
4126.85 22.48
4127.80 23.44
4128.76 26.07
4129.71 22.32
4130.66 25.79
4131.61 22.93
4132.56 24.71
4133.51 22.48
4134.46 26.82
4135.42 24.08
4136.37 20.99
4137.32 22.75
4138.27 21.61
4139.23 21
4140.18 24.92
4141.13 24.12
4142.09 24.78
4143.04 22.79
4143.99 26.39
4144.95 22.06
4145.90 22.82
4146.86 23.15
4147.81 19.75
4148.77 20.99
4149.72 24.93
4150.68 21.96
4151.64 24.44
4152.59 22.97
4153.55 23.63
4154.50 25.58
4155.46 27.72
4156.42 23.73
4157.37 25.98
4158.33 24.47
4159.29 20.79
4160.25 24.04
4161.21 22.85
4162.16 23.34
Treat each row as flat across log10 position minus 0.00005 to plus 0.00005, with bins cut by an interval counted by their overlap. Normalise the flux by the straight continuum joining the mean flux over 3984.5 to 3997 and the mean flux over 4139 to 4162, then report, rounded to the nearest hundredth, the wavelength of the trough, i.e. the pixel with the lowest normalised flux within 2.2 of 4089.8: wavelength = 4089.02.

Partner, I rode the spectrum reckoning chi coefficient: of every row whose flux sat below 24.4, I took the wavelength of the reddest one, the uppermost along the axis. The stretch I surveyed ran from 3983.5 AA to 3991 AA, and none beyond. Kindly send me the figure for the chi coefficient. 3990.43 AA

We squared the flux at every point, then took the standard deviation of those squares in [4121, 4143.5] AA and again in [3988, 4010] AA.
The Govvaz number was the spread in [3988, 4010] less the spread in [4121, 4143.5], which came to 16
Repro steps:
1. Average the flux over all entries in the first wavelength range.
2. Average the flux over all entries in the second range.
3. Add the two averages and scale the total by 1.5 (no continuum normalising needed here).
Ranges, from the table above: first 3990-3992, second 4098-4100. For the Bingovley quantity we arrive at 73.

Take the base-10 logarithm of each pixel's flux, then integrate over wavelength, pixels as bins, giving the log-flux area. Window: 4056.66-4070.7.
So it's 19.0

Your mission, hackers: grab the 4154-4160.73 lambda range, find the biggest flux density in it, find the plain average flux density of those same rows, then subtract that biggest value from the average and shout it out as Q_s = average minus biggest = -3.1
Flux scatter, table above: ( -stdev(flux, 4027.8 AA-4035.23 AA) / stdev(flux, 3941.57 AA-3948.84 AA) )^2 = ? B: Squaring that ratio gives 0.5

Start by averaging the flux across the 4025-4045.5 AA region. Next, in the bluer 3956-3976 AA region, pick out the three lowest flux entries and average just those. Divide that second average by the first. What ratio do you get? 0.1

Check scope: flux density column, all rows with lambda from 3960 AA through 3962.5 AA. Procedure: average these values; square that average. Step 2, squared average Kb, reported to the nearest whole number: 390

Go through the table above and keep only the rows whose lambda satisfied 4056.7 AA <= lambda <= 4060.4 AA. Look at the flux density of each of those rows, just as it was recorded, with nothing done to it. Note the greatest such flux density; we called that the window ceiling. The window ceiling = 26.43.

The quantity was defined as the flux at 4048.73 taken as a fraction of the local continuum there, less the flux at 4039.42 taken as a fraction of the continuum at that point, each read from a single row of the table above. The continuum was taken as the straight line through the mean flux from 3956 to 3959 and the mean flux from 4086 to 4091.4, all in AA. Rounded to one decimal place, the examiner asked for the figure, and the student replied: -0.2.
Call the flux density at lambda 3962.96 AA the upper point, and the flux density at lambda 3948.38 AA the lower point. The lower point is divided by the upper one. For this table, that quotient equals 0.75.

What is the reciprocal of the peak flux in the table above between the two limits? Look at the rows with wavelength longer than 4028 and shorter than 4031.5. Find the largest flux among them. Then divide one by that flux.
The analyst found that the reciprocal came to 0.0401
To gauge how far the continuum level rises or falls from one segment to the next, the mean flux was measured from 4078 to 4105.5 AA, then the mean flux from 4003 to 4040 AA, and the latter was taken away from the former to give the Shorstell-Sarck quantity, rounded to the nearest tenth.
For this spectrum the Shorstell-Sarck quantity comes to 0.8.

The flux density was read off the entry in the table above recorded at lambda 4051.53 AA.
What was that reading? 23.9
